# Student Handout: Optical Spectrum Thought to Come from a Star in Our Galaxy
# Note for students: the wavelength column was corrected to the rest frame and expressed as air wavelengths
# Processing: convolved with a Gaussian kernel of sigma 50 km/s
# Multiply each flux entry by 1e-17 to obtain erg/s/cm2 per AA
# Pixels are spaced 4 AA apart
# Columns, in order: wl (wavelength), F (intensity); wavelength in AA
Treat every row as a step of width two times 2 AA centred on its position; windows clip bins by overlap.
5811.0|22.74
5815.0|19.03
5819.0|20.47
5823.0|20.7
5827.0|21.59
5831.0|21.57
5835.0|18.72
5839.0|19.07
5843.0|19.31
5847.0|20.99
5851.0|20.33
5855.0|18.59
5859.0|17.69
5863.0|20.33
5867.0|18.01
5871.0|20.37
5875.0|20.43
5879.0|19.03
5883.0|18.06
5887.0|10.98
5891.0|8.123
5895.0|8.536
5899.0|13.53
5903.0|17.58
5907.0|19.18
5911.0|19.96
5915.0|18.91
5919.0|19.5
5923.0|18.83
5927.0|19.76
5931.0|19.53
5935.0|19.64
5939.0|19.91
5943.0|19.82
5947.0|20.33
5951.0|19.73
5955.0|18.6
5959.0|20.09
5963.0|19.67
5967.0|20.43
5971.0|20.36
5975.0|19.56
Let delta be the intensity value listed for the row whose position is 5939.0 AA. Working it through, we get 19.91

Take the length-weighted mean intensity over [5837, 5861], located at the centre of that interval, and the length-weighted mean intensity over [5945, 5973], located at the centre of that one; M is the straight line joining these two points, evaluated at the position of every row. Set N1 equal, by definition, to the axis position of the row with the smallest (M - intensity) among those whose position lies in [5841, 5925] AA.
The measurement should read 5847.0 AA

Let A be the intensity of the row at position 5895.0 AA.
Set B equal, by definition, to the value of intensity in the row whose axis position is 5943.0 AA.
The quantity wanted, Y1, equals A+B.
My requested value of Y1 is 28.4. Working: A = 8.536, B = 19.82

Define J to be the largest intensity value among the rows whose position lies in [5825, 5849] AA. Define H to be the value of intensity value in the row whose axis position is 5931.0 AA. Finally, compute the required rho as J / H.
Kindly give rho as 1.105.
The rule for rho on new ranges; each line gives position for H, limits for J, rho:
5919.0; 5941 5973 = 1.048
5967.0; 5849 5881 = 1.000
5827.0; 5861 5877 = 0.946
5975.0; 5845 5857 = 1.073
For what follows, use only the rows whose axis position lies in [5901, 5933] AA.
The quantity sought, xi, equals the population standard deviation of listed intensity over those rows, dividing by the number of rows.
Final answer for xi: 0.70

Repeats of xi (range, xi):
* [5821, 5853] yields 1.05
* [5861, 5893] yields 4.41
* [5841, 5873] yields 1.16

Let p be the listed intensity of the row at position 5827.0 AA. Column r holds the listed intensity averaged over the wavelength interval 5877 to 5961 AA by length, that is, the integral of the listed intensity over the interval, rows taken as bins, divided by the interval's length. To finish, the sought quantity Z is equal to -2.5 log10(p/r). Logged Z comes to -0.22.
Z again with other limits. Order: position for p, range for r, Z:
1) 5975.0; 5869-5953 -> -0.11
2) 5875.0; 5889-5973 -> -0.13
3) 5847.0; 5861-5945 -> -0.19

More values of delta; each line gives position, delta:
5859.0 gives 17.69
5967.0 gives 20.43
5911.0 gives 19.96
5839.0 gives 19.07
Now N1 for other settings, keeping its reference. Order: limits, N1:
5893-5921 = 5911.0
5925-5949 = 5947.0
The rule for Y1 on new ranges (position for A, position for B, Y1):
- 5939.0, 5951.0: 39.6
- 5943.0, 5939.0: 39.7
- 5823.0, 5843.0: 40.0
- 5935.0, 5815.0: 38.7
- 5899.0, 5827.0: 35.1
